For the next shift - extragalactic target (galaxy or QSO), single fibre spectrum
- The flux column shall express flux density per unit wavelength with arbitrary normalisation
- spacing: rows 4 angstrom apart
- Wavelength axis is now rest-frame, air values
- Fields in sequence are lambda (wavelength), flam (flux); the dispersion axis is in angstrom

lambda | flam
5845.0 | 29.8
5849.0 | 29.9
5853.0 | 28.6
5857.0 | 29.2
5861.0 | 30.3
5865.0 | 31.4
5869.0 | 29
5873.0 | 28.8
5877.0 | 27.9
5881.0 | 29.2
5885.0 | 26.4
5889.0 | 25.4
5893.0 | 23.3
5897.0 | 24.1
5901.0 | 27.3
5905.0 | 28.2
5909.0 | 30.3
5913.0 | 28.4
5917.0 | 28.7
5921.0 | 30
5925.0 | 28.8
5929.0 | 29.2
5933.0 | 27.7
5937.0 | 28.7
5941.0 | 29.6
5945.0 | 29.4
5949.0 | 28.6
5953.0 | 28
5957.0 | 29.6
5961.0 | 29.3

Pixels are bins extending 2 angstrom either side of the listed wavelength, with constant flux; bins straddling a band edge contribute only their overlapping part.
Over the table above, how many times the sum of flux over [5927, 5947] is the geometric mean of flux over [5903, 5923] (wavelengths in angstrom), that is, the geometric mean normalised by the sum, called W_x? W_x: 0.201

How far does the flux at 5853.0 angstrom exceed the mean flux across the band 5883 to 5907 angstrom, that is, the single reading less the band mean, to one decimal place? 2.8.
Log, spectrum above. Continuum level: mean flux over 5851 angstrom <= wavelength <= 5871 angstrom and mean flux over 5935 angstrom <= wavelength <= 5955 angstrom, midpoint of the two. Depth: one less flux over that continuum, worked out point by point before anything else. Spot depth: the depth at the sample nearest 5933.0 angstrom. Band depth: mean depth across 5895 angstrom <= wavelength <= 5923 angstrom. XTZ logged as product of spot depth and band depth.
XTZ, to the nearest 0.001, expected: 0.002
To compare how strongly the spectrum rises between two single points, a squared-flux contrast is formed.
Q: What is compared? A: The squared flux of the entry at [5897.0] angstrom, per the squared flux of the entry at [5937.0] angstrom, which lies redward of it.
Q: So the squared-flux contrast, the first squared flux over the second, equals 0.71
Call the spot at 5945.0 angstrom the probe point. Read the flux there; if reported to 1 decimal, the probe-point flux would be 29.4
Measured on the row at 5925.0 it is 28.8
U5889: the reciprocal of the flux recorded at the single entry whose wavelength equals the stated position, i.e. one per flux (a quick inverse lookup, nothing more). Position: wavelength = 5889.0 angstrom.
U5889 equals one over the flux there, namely 0.0394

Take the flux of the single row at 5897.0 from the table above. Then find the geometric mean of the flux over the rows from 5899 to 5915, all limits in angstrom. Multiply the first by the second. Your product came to 688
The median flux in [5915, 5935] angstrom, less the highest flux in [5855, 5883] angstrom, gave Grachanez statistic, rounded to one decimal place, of -2.6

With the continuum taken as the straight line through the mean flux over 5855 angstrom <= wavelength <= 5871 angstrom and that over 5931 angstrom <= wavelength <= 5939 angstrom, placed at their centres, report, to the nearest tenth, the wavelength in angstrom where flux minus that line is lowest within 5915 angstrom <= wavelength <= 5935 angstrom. 5933.0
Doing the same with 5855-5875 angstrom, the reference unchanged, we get 5873.0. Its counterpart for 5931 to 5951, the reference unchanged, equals 5933.0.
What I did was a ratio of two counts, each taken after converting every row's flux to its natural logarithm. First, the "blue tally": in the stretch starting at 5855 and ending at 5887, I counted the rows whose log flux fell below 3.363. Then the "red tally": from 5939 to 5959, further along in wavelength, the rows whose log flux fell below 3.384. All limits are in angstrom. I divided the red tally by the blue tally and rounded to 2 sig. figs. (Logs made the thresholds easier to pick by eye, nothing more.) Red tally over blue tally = 1.0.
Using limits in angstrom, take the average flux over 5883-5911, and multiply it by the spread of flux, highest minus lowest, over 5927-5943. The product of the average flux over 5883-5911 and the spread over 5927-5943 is 50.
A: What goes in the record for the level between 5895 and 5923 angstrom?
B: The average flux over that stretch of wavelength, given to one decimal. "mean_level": 28.1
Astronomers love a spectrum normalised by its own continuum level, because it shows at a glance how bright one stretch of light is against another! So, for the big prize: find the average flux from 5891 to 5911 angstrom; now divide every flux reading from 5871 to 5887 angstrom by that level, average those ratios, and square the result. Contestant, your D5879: 1.11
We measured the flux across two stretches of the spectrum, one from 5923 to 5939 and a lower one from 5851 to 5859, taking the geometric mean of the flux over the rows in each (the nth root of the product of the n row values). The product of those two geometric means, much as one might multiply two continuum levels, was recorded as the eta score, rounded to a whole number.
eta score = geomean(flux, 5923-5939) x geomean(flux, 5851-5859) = 826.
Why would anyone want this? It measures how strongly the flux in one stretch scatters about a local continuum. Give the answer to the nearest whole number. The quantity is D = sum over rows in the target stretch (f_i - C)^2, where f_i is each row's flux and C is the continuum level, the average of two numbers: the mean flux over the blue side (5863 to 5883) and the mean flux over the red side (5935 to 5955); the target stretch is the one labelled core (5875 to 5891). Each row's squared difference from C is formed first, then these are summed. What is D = 22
